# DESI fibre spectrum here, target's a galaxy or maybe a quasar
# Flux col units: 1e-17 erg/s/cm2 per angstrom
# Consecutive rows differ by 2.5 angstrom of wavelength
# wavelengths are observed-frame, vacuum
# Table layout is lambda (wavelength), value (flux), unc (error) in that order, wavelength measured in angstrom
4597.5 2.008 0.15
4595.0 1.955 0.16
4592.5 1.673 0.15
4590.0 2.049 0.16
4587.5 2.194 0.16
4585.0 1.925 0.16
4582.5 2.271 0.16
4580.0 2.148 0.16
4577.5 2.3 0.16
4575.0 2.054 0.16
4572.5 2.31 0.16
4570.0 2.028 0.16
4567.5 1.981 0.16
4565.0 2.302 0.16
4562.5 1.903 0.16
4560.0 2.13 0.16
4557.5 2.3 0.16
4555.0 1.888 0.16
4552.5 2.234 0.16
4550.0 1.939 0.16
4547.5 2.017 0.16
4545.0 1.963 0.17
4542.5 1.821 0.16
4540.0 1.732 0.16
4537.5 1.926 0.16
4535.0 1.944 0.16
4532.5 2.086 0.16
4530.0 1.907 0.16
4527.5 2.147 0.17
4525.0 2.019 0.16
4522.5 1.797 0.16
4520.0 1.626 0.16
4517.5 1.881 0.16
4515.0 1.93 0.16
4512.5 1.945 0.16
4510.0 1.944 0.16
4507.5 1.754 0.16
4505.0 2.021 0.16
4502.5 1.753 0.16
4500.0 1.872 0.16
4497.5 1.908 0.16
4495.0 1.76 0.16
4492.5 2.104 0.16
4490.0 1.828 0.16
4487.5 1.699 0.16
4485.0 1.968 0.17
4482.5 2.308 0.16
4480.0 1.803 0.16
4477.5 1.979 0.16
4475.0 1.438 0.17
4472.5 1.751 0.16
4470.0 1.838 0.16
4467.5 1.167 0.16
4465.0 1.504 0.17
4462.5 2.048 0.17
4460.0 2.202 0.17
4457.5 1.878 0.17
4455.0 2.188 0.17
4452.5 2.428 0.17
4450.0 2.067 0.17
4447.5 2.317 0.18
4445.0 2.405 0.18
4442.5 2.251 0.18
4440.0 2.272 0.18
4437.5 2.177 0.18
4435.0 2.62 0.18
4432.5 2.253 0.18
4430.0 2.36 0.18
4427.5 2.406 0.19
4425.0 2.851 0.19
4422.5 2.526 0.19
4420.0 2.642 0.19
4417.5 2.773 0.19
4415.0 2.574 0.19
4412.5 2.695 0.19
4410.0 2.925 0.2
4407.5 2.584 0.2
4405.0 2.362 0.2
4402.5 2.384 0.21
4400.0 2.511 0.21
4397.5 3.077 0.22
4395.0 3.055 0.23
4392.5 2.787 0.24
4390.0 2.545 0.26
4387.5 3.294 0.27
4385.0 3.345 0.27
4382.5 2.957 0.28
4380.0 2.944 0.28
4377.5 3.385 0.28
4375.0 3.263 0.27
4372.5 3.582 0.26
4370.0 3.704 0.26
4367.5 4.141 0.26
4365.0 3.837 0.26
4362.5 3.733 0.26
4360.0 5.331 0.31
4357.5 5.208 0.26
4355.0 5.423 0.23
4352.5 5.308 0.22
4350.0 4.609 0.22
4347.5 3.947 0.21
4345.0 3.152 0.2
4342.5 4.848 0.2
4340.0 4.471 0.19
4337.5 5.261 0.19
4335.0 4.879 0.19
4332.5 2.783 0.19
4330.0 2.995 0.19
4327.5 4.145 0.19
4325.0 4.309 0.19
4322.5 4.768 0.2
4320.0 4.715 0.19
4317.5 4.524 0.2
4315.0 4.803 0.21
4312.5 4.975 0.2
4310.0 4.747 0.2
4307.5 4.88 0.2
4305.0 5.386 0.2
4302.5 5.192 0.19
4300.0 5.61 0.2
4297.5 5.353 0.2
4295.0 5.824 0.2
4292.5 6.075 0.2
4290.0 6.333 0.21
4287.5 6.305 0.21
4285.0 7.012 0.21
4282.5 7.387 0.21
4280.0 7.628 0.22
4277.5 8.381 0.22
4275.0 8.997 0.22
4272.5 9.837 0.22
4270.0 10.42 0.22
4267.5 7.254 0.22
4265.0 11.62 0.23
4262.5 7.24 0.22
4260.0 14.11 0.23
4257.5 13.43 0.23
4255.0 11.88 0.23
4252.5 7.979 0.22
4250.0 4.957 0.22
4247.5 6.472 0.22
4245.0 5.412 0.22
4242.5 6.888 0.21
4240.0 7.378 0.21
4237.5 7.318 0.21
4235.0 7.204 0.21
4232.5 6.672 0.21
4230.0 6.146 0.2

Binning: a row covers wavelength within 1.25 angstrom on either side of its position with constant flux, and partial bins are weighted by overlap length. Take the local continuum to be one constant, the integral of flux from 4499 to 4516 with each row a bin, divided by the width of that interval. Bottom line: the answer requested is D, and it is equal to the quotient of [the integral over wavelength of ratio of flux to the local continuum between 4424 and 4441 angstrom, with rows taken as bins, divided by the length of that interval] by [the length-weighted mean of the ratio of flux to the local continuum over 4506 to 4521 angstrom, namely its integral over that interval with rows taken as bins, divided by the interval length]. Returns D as 1.3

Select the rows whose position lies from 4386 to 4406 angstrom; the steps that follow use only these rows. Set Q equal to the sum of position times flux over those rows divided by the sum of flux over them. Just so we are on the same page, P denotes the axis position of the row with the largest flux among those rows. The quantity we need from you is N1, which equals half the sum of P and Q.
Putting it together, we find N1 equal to 4391.6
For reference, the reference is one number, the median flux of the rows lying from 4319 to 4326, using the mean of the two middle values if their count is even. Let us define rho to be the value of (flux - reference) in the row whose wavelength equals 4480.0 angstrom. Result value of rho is -2.9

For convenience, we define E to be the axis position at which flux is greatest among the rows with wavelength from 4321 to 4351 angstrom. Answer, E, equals 4337.5 angstrom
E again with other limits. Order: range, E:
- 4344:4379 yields 4355.0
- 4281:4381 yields 4282.5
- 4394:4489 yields 4397.5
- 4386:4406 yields 4387.5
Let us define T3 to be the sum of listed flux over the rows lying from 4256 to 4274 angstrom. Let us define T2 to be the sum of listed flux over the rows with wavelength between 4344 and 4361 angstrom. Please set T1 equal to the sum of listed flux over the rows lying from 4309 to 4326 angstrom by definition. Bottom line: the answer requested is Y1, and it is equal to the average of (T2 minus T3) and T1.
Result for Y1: -4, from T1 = 32.8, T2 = 33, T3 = 74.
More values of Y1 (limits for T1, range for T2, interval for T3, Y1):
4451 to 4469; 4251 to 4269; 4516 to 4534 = 37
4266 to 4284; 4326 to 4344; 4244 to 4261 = 13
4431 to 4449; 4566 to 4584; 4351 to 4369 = -1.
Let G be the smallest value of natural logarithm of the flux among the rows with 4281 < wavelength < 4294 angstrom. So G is 1.80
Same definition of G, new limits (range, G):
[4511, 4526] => 0.49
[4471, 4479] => 0.36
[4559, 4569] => 0.64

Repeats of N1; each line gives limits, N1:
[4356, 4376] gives 4362.7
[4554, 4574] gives 4568.2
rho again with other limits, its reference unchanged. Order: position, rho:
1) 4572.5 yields -2.4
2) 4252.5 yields 3.3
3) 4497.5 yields -2.8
